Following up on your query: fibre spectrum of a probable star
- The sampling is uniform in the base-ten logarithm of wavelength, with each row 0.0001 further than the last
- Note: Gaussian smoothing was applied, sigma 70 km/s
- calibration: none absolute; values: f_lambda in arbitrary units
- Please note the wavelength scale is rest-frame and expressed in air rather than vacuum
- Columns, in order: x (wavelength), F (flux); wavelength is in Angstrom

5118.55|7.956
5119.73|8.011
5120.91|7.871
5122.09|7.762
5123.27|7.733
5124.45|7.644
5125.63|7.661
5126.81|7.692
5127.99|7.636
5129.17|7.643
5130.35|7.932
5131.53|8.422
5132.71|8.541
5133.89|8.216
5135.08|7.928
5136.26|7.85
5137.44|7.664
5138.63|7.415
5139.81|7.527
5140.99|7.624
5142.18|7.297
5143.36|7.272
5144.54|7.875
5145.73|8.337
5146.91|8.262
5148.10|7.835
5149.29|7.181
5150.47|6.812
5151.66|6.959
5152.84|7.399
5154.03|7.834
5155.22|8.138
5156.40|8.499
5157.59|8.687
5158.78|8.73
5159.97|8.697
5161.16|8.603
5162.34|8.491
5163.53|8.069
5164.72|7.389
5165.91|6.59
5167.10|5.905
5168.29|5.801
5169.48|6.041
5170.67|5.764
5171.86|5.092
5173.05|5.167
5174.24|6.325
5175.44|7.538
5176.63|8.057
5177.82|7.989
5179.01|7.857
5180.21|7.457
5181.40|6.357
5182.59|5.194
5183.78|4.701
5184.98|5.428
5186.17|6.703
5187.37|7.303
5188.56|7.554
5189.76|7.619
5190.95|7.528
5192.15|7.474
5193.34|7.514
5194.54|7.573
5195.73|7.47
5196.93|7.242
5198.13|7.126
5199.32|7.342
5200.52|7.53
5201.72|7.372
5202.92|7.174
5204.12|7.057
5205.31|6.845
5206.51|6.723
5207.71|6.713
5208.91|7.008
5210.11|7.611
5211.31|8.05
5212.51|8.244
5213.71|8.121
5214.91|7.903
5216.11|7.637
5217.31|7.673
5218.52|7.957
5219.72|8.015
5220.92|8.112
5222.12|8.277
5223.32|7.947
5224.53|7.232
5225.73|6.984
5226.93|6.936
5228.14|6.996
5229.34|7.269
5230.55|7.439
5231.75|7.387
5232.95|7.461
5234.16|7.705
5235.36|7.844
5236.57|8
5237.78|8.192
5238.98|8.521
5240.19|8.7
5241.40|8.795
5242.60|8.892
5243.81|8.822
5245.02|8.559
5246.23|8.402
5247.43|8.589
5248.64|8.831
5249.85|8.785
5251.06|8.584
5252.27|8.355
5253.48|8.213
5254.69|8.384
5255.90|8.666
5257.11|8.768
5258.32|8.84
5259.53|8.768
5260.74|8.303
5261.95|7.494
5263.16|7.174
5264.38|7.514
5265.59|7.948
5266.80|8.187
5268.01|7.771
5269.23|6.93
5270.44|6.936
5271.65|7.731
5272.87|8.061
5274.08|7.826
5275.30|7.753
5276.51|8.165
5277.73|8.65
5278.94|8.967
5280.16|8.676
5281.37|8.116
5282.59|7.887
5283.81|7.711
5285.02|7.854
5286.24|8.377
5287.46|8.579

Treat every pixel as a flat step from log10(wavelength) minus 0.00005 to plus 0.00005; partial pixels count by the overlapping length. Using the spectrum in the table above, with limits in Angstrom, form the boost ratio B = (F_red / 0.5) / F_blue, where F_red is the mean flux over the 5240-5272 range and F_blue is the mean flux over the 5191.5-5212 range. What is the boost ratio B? 2.27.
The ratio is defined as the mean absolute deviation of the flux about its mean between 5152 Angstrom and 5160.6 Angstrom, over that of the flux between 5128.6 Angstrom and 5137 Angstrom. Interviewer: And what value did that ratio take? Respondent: 1.6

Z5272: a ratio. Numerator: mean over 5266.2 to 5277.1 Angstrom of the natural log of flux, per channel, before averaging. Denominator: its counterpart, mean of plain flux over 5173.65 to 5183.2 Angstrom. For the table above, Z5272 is 0.288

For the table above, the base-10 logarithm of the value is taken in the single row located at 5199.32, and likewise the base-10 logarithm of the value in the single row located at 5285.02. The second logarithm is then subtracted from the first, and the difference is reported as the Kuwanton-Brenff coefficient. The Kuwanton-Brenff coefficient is -0.03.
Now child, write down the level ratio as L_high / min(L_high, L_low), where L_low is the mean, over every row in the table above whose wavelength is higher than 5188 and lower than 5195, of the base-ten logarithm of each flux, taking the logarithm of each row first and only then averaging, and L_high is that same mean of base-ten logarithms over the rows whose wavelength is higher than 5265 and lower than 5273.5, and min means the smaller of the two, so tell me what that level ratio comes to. 1.01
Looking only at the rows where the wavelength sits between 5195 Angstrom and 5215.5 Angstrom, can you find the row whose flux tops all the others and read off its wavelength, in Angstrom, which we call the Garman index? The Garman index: 5212.51 Angstrom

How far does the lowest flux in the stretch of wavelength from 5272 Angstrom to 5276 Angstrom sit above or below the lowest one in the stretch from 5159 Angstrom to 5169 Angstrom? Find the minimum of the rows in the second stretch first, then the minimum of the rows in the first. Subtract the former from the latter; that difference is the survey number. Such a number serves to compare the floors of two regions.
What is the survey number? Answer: 2.0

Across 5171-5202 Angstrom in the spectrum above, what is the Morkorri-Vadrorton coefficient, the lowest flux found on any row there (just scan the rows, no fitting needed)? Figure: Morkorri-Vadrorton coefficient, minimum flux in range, 4.701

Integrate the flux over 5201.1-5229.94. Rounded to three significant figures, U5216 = 216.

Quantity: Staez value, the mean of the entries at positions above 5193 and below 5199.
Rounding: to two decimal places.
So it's 7.38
